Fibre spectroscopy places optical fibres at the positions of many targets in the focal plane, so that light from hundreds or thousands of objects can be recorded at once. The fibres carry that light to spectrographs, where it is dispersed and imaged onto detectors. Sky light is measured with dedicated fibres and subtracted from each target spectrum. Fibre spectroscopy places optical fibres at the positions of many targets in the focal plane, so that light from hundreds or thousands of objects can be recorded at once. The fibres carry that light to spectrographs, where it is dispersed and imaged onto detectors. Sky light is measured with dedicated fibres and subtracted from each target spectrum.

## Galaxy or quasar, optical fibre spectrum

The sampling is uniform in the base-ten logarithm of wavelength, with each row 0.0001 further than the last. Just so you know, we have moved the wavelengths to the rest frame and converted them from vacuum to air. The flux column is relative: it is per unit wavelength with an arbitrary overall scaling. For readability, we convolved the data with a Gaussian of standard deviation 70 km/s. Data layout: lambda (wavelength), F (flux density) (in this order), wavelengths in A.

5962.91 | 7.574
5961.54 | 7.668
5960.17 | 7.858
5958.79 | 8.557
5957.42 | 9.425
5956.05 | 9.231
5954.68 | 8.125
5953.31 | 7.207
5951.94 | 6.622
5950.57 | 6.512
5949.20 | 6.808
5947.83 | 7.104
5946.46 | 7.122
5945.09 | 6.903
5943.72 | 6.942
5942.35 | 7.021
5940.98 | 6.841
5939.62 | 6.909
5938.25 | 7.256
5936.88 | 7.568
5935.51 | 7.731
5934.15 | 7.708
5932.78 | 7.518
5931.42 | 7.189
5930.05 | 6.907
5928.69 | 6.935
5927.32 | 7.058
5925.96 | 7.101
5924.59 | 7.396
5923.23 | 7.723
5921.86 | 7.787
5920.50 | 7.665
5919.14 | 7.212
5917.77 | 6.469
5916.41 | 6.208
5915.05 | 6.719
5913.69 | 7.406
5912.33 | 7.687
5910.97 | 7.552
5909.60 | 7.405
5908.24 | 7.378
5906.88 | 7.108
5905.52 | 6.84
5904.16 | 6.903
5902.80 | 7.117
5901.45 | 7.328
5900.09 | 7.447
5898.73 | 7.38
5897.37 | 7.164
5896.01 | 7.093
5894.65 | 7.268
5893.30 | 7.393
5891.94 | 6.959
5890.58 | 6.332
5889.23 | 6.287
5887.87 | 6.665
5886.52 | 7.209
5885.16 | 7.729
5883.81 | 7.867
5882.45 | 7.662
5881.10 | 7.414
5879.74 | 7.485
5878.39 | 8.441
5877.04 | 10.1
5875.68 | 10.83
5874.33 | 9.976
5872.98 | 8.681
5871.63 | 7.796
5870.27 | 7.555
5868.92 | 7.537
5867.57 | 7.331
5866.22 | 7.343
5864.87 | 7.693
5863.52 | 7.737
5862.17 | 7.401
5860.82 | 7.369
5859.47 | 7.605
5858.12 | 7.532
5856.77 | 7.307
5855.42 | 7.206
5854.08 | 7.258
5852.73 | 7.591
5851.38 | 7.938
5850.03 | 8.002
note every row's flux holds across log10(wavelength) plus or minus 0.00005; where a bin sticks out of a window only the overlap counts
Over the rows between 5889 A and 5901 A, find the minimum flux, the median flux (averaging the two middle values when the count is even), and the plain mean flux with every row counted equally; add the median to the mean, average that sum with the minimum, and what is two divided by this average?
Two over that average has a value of 0.195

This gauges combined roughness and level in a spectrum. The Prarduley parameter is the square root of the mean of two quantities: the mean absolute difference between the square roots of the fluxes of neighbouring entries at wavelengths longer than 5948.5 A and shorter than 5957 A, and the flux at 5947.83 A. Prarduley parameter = 1.90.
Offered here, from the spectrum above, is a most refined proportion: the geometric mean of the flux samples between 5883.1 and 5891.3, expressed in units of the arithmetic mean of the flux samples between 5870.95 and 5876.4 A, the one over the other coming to 0.750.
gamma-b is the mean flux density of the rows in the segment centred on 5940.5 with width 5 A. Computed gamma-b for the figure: 7.0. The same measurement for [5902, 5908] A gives 7.0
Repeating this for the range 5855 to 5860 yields 7.4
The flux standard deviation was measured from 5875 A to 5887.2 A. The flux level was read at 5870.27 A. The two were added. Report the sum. 8.8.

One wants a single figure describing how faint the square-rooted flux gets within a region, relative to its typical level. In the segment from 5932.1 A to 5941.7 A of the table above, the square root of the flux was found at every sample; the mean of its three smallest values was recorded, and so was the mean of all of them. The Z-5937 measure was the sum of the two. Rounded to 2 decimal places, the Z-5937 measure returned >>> 5.36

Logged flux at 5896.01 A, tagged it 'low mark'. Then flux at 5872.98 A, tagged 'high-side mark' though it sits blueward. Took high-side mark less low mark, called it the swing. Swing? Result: 1.6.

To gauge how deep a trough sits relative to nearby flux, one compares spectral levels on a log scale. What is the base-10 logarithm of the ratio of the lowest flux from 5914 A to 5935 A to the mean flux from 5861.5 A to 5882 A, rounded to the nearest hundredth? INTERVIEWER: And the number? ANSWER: -0.12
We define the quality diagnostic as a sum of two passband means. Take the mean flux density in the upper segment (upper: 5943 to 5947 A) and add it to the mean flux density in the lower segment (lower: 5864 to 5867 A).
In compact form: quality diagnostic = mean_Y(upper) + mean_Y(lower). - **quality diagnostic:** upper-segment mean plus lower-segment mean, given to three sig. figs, 14.5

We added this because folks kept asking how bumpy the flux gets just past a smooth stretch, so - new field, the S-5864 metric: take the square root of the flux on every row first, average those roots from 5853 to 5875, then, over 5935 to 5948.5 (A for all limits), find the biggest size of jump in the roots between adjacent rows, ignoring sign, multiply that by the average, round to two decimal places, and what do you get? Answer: 0.18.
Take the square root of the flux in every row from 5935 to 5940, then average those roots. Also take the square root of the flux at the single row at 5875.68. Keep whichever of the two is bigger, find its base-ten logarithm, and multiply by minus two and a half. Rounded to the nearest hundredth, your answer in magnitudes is -1.29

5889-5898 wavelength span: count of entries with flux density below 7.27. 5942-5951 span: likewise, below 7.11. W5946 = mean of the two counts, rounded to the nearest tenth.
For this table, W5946 6.0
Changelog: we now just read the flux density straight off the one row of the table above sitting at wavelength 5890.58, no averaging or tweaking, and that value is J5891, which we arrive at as 6.332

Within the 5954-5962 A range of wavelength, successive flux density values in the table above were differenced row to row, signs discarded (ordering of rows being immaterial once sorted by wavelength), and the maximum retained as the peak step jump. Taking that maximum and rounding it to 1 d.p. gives 1.1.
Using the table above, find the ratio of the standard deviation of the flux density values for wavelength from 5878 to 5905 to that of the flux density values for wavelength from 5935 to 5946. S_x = 1.5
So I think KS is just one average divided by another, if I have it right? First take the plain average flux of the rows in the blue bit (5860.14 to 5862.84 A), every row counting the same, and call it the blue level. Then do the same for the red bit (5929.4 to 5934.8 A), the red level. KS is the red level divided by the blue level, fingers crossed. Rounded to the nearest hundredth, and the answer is 0.99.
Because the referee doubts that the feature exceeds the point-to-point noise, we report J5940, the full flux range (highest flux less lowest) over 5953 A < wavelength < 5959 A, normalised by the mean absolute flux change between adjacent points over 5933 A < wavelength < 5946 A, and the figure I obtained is 15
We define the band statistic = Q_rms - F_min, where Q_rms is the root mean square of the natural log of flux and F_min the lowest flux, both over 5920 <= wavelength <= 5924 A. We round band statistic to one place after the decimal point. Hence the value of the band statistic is -5.6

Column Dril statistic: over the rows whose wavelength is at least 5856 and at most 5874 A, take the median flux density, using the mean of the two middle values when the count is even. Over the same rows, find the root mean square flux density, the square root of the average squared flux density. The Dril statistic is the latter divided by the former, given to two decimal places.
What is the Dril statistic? 1.01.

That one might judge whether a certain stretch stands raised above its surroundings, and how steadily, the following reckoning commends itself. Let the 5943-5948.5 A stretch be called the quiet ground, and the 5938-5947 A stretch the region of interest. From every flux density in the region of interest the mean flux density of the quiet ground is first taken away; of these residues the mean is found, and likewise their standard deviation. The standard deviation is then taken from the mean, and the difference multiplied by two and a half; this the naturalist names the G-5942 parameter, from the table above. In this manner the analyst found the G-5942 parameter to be -0.4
